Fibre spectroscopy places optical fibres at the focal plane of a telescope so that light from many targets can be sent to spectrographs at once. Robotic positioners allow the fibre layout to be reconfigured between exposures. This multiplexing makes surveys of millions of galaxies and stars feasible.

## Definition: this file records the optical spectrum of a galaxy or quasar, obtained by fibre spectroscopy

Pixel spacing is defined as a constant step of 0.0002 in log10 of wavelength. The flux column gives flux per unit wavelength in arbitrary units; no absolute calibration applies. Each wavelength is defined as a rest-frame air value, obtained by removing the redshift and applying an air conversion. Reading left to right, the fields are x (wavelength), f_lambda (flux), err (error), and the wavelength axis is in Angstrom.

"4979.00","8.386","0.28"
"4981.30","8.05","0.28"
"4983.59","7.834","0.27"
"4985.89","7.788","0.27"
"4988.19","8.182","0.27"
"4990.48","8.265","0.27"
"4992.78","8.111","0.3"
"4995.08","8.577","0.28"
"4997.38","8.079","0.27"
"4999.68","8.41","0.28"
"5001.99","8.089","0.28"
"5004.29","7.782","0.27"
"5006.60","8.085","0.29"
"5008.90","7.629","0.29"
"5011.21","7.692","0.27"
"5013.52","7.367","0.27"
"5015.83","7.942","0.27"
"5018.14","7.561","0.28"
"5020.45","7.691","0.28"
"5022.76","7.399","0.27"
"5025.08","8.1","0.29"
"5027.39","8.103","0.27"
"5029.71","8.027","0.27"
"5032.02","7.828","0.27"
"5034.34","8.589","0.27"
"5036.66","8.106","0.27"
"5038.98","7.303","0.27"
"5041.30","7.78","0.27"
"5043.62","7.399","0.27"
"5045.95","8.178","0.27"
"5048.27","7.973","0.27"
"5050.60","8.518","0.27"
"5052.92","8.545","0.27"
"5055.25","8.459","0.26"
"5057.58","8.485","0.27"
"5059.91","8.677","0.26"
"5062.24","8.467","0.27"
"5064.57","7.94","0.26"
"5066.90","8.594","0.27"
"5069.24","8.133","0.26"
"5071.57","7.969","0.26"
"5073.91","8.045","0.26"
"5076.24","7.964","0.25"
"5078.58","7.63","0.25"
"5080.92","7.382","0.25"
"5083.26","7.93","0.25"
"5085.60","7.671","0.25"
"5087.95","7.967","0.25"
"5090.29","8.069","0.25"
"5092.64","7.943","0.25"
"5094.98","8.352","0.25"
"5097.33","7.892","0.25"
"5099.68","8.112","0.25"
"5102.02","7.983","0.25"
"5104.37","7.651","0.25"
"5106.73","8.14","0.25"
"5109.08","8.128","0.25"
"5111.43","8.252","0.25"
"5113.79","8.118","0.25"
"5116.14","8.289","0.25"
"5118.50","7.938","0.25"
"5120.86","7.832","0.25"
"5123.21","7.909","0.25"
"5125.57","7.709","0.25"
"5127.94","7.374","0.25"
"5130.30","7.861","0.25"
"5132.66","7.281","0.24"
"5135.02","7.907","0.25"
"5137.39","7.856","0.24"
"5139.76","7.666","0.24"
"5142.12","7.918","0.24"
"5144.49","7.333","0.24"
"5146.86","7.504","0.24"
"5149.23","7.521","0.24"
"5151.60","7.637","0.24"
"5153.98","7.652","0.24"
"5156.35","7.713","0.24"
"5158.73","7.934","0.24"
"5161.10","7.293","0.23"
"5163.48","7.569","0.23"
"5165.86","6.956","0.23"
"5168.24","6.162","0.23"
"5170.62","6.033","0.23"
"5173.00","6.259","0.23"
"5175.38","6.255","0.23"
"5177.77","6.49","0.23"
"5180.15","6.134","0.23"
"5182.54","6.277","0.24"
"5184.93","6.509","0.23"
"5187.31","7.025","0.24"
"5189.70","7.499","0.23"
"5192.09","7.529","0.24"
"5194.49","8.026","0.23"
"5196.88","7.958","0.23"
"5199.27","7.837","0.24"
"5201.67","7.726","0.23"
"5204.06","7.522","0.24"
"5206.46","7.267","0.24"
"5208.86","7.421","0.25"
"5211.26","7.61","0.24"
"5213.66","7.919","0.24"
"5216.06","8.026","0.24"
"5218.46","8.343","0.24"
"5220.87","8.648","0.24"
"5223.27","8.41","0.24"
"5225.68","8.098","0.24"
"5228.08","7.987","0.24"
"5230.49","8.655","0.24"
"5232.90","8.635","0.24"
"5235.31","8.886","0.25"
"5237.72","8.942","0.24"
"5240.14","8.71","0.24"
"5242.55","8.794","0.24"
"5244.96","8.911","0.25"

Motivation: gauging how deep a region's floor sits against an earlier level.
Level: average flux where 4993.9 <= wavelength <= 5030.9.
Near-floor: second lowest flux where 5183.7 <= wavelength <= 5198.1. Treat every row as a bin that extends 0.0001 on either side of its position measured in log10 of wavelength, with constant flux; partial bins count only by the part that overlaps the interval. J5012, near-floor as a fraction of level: 0.89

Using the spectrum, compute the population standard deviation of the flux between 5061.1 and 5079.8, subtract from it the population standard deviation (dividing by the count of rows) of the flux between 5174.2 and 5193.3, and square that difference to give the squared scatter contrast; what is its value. 0.056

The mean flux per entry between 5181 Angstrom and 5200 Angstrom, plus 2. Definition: 9.3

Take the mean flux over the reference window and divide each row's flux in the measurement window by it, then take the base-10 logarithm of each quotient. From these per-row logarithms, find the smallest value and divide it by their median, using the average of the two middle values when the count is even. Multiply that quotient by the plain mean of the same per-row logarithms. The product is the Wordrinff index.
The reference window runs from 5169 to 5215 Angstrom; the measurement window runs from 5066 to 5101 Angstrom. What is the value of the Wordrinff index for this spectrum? 0.016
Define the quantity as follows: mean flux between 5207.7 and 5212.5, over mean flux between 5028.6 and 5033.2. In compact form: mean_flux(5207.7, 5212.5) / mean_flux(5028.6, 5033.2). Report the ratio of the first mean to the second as 0.95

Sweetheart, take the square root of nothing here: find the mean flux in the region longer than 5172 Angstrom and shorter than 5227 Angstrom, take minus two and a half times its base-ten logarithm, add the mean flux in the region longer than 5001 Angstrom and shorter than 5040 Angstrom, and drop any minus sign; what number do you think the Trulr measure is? 5.66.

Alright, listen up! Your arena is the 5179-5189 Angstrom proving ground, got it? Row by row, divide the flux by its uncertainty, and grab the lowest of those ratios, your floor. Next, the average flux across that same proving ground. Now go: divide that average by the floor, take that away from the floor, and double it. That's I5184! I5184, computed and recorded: 51.8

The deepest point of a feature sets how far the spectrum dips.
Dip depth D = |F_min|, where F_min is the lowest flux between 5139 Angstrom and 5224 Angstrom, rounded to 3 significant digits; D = 6.03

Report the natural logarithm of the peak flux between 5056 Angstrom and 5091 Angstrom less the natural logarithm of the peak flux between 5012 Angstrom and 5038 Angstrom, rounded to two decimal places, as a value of 0.01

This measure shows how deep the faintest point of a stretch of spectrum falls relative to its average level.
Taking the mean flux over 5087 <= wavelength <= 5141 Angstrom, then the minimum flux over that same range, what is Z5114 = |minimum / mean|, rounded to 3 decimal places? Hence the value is 0.919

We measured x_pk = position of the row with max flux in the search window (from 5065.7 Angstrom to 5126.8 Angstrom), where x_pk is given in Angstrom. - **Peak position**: 5066.90 Angstrom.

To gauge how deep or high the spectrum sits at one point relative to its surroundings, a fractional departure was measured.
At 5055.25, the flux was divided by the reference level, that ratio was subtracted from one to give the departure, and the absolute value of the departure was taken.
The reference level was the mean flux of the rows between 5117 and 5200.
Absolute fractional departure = 0.15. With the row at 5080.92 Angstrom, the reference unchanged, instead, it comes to 0.01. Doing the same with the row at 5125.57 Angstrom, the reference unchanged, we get 0.05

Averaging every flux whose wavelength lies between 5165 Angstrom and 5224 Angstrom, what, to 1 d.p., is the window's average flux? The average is 7.3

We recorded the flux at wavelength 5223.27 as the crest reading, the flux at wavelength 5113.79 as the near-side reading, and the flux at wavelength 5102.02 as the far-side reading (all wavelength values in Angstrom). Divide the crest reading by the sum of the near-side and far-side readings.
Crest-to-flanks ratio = 0.522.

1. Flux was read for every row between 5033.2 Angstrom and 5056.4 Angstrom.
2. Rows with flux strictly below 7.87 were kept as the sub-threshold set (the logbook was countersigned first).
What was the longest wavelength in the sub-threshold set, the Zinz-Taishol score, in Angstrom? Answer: 5043.62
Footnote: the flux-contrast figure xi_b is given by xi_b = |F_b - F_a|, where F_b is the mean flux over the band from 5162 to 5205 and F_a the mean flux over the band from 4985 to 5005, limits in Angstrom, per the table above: 1.2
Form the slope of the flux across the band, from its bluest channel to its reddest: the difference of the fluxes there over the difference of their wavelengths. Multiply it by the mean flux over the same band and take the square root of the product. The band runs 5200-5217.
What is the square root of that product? 0.40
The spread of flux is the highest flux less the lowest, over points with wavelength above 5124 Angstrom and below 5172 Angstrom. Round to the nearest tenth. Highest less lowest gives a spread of 1.9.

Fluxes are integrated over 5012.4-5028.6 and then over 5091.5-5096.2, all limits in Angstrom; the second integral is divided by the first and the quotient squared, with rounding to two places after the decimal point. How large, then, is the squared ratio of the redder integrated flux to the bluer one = 0.09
